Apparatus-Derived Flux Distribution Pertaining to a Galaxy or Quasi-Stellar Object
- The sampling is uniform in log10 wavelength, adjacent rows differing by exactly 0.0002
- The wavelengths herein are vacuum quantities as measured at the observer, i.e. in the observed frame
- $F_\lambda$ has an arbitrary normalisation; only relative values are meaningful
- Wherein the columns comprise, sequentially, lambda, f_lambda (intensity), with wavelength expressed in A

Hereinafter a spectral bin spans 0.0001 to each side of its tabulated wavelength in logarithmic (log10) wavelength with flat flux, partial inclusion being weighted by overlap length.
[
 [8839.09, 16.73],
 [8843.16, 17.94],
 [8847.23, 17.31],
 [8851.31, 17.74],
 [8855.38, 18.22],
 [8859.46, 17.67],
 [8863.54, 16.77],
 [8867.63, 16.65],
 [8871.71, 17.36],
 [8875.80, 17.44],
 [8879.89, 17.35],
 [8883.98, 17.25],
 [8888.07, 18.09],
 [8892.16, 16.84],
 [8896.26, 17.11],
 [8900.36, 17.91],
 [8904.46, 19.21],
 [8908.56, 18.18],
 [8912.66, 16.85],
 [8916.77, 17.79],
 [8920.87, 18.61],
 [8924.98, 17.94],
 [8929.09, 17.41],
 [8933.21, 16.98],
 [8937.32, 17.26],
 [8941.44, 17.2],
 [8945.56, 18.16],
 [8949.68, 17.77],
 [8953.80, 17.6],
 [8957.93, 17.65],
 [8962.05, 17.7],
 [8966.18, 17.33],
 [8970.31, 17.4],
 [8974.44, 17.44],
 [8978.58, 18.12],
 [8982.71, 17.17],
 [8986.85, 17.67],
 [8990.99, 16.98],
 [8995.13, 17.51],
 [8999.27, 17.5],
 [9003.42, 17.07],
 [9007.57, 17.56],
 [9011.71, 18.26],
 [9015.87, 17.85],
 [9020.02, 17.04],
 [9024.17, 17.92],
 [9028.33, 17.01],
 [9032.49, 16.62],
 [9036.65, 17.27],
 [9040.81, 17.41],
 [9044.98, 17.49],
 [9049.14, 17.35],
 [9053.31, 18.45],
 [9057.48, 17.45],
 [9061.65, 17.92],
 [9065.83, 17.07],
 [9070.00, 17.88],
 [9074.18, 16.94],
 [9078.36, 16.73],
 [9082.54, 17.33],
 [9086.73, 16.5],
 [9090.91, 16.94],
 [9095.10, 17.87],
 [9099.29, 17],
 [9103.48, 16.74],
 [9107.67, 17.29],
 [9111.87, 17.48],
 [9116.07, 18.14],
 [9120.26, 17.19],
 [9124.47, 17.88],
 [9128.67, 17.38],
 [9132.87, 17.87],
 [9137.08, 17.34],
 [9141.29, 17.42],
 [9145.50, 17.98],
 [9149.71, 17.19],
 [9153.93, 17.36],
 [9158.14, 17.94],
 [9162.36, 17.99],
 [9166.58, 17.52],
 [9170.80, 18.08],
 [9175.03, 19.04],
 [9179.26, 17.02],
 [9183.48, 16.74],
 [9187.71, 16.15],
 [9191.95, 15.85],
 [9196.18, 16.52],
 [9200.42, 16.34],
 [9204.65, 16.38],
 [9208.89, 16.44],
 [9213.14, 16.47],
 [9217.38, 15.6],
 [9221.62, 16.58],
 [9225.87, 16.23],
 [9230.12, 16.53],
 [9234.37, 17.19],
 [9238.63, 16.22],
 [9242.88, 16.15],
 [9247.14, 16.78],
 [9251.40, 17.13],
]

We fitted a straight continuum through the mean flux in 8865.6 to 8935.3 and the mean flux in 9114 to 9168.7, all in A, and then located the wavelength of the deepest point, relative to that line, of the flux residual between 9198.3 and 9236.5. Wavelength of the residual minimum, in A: 9217.38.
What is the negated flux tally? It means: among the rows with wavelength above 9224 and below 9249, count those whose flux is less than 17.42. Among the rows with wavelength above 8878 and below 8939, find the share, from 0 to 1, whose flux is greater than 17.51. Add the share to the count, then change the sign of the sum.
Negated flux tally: -6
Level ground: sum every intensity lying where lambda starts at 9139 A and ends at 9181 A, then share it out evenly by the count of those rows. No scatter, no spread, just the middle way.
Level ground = 17.8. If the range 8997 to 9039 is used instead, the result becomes 17.4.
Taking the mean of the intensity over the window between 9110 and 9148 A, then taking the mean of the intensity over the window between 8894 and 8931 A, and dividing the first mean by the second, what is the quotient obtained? 0.986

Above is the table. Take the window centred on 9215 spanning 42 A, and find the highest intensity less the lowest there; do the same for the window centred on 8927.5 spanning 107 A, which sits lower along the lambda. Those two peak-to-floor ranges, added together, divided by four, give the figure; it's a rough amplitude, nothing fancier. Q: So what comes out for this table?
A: 0.99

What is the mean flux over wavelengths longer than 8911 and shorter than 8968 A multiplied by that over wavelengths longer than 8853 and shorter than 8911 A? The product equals 309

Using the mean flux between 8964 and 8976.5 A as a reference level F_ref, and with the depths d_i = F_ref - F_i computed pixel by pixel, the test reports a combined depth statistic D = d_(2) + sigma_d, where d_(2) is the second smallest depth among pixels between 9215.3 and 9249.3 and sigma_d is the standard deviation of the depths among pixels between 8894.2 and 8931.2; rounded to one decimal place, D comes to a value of 1.3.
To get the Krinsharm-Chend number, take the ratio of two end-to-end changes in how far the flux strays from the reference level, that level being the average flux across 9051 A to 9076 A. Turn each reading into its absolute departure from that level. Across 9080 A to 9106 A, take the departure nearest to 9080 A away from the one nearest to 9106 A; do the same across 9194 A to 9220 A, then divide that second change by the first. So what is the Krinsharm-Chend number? 1.6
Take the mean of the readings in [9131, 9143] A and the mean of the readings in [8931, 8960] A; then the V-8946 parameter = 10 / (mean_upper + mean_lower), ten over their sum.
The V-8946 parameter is 0.285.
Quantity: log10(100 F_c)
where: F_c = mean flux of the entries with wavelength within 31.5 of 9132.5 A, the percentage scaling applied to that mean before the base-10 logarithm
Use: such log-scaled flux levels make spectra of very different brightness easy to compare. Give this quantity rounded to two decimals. 3.24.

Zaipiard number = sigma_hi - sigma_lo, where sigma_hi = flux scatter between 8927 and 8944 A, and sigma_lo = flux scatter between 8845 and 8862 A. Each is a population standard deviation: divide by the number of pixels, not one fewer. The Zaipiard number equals -0.2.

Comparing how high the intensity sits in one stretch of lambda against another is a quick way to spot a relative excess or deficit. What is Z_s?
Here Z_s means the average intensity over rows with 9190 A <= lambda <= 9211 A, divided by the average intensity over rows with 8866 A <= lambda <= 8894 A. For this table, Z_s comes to 0.94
